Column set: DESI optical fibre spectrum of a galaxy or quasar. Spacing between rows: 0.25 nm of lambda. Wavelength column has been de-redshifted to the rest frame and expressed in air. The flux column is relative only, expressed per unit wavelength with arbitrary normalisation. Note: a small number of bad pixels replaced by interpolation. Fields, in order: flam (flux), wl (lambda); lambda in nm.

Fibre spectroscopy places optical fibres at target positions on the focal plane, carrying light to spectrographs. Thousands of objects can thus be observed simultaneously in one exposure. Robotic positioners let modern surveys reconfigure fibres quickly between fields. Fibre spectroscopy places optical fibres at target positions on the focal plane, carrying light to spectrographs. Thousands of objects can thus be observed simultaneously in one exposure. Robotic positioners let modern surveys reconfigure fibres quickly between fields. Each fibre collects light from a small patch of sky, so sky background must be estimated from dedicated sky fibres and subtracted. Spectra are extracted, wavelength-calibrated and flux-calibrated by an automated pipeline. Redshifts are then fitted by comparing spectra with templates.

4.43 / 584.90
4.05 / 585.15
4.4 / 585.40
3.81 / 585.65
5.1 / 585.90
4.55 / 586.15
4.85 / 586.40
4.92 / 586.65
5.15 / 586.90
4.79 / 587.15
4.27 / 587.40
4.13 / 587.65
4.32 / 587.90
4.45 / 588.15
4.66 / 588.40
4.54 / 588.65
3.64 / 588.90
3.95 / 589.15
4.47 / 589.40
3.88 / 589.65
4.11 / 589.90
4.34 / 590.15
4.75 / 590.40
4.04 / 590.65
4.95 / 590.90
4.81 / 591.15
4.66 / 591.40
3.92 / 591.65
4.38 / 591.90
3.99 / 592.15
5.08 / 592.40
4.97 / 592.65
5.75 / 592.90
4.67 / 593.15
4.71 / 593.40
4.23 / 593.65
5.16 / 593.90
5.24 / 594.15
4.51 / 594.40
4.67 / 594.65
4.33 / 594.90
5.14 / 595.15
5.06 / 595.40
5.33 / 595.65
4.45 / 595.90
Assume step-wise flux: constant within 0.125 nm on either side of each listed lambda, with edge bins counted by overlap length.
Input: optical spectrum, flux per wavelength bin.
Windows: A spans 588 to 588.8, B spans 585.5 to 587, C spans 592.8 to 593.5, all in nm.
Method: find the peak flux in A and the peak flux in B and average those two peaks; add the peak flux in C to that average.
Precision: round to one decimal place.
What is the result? 10.7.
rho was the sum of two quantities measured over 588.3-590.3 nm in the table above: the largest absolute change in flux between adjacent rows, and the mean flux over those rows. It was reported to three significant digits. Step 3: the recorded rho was 5.10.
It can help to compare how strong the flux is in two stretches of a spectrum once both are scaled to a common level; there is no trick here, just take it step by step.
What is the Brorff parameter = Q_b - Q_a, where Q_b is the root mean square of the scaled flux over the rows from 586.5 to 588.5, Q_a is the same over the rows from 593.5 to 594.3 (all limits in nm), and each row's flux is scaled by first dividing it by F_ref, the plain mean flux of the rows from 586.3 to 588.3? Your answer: -0.07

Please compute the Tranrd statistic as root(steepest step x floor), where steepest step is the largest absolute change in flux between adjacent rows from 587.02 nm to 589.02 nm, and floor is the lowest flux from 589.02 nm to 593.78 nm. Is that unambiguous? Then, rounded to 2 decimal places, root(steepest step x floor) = 1.87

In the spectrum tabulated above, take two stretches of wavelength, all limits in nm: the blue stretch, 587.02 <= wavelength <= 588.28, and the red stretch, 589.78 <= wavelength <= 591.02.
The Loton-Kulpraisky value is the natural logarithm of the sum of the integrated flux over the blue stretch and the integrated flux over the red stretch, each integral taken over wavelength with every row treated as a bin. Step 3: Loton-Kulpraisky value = 2.40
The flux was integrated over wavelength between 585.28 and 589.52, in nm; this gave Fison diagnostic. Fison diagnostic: 19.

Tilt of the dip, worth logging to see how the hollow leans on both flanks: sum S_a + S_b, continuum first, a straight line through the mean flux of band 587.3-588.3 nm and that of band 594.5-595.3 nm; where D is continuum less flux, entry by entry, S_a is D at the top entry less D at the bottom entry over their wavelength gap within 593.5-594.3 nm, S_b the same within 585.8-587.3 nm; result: -1.7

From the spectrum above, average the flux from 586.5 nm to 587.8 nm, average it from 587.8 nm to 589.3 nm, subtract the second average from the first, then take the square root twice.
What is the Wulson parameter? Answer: 0.79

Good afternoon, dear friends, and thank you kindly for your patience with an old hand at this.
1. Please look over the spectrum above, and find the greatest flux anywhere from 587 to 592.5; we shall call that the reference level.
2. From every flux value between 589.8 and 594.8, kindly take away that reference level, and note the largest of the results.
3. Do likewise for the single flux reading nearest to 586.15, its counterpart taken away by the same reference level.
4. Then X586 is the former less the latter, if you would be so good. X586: 1.2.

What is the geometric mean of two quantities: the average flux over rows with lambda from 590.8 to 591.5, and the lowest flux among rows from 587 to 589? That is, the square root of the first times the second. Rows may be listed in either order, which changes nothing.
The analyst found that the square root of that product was 4.18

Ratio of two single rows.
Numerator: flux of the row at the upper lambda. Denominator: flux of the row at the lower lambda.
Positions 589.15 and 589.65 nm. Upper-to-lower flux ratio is 0.98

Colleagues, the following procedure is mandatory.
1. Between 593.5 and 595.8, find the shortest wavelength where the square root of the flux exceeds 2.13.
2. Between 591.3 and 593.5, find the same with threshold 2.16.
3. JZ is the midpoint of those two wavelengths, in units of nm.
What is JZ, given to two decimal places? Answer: 593.15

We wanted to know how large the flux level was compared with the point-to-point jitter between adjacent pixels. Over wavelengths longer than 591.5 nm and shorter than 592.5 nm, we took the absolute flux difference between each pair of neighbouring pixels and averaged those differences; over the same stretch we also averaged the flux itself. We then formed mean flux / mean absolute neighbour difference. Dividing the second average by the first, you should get 6.7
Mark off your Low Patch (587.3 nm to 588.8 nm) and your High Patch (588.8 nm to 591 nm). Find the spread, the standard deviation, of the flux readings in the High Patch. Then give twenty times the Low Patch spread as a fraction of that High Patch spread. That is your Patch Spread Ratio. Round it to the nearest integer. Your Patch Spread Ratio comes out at 9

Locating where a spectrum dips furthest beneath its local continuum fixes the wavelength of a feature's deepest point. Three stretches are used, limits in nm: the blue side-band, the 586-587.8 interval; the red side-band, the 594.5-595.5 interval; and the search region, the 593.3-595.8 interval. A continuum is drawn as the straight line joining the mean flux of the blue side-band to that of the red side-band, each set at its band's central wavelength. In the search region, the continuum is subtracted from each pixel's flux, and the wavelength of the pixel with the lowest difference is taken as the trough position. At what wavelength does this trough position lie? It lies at 593.65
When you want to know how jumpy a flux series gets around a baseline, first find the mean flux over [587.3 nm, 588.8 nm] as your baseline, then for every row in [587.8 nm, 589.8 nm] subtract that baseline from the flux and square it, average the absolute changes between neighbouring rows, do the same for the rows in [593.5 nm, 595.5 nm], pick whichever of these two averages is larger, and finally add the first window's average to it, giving 0.53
